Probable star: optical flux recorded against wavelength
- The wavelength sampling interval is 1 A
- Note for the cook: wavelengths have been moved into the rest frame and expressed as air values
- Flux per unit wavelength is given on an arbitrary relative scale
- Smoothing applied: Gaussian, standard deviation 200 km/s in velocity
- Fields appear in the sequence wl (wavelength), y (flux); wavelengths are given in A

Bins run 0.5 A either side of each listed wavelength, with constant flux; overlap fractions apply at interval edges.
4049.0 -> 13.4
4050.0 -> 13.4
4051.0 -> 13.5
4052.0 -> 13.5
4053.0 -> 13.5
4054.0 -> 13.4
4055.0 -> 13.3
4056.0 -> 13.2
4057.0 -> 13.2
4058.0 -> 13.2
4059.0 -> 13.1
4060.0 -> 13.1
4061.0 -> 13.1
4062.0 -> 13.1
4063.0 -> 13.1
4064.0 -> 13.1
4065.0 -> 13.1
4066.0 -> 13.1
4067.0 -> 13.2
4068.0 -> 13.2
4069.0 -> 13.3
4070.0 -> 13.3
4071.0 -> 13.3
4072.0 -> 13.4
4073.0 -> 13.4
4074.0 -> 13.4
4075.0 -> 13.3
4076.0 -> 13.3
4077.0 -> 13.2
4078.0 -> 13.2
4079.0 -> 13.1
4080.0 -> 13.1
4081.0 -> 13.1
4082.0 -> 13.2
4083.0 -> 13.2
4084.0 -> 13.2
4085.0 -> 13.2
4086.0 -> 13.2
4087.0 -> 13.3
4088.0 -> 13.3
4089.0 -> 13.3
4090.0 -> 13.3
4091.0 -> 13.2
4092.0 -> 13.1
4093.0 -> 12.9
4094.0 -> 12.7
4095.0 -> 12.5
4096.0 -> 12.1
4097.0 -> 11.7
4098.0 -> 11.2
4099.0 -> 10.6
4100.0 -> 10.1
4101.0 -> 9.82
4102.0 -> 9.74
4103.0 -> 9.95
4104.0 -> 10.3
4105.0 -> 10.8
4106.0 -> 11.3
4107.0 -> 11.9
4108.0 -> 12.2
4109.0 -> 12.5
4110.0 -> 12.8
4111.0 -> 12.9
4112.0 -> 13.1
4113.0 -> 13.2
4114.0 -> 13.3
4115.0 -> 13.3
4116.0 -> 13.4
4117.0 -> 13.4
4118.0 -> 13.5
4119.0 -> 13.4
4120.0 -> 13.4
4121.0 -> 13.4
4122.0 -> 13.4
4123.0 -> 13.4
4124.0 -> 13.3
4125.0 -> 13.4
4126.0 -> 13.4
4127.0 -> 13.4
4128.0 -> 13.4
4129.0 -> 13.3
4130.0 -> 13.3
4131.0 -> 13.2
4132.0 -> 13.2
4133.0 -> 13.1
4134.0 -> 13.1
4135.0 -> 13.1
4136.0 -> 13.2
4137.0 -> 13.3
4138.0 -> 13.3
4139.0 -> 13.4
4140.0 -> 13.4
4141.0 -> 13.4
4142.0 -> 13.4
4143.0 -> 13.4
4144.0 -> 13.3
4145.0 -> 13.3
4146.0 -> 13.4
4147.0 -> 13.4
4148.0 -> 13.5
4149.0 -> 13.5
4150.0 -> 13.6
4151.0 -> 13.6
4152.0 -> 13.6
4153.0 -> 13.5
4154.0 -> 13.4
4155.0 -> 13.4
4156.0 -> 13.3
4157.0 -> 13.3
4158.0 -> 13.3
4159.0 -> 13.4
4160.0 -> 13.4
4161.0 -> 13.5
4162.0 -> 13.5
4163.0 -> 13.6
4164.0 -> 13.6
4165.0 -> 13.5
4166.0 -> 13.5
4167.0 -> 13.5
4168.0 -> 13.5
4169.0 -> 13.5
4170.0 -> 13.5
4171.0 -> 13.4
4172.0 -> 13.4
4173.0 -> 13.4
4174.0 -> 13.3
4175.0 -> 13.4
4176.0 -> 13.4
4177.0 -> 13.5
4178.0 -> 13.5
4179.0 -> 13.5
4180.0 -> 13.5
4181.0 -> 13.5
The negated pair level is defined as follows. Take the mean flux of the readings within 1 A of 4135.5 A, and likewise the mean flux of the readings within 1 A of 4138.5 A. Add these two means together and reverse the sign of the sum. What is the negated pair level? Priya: -26.5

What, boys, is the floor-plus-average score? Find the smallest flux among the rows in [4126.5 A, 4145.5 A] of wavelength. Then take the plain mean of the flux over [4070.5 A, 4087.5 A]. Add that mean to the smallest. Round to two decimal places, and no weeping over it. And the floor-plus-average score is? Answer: 26.34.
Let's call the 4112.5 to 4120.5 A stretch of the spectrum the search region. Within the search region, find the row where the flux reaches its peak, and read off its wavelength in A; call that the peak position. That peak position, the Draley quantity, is 4118.0 A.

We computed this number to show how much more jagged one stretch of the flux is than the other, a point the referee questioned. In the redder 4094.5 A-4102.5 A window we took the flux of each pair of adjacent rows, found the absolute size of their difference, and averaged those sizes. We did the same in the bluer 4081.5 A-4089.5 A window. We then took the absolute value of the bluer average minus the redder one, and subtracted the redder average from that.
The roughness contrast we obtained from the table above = -0.014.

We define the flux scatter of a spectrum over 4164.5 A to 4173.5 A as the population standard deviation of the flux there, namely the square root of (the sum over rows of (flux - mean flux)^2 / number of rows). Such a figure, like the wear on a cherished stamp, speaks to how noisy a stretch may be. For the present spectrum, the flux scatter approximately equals 0.05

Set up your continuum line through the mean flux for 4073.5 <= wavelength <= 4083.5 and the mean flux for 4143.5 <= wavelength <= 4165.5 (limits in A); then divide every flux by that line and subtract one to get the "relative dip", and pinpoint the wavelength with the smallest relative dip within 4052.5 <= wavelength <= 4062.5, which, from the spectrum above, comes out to 4062.0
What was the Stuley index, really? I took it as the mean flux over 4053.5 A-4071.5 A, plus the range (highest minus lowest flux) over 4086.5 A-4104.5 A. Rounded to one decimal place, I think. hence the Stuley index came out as 16.7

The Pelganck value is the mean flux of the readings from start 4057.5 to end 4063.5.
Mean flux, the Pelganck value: 13.1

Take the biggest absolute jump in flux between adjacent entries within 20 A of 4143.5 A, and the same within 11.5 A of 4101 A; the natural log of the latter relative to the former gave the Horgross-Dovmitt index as 1.8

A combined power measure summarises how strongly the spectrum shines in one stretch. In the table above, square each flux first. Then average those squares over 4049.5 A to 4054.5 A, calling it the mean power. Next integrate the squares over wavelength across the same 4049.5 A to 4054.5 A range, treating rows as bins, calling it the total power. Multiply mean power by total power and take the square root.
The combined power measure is 405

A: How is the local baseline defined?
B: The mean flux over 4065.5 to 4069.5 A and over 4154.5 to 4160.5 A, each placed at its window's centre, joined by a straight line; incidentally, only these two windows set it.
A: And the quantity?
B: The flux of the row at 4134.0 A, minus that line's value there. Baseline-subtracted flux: -0.21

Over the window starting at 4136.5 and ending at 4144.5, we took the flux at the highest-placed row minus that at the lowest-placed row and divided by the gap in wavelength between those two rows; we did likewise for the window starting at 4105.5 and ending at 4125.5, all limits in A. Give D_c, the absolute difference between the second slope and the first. 0.111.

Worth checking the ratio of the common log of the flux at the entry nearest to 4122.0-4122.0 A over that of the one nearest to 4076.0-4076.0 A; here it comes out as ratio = 1.00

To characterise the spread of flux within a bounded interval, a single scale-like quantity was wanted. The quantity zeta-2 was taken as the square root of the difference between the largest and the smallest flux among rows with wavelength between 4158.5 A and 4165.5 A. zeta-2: 0.45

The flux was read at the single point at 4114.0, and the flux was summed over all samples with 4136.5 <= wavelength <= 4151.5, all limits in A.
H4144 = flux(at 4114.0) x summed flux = 2676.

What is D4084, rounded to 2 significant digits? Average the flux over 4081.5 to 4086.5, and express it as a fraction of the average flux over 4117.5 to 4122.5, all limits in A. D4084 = 0.98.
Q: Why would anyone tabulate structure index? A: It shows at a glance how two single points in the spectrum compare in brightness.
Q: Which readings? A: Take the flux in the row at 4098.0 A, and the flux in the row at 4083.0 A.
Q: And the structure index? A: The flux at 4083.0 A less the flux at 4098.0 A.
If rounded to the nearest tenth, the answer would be 2.0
